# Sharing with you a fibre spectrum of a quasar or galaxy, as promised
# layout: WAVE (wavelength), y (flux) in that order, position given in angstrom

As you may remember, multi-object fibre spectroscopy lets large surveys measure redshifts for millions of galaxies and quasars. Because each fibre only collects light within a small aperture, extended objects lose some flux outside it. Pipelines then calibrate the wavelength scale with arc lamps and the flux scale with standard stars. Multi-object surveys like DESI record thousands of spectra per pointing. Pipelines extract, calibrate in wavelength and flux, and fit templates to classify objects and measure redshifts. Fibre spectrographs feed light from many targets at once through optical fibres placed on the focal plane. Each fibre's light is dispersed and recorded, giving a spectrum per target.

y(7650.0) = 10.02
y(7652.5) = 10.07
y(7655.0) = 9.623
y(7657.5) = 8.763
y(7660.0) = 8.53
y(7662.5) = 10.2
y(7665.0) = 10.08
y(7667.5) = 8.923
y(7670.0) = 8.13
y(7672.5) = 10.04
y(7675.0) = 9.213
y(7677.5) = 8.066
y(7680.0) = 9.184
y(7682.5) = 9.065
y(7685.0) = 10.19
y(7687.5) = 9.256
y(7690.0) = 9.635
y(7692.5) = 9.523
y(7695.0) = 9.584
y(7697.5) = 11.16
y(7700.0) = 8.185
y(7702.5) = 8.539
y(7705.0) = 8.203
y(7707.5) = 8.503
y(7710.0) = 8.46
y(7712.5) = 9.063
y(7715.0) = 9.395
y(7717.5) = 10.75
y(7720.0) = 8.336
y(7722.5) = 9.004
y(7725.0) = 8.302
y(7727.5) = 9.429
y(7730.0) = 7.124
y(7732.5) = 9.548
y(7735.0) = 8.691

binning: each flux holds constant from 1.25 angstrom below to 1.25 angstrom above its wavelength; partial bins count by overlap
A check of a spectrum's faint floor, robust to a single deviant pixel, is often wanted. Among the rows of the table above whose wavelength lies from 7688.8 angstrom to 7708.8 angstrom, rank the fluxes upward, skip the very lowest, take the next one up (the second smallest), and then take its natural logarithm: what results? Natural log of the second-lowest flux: 2.10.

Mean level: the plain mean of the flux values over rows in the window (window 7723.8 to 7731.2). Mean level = 8.29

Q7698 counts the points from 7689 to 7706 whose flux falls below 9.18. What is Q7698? 3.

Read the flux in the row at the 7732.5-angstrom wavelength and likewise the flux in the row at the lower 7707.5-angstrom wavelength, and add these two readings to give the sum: 18.1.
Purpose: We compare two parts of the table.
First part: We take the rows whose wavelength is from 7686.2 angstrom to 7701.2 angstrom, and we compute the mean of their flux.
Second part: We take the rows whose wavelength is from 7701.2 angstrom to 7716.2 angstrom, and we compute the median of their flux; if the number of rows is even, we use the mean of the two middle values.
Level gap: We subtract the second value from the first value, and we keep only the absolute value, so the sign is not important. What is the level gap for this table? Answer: 1.04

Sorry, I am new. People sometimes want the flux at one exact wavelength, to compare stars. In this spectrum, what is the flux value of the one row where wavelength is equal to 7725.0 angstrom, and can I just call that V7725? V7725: 8.302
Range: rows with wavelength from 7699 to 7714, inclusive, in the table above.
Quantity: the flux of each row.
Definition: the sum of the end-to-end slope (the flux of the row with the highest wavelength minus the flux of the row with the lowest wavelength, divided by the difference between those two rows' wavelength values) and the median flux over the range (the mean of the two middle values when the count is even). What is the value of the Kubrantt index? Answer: 8.55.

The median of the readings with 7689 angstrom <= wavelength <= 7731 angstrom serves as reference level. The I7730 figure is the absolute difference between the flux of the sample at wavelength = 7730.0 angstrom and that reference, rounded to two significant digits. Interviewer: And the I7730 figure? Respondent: 1.9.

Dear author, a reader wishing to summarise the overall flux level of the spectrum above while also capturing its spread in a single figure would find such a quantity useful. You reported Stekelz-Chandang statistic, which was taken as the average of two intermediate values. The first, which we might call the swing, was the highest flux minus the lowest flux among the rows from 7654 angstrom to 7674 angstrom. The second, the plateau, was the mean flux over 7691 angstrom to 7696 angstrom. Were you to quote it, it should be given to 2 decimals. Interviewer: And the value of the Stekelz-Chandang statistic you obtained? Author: 5.81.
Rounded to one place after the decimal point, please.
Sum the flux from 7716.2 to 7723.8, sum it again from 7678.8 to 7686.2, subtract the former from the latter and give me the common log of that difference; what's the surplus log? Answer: -0.5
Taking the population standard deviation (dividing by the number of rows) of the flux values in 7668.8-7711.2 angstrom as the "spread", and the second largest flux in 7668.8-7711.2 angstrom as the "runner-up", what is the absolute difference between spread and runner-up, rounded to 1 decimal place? 9.4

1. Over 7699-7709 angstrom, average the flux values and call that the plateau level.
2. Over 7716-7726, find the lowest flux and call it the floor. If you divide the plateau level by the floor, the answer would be 1.01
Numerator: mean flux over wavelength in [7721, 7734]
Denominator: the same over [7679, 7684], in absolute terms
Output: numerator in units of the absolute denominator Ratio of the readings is 0.95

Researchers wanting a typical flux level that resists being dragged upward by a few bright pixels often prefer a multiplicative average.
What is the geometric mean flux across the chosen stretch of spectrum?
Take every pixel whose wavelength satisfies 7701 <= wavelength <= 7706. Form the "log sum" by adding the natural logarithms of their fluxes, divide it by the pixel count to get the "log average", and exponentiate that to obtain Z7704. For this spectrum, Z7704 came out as 8.37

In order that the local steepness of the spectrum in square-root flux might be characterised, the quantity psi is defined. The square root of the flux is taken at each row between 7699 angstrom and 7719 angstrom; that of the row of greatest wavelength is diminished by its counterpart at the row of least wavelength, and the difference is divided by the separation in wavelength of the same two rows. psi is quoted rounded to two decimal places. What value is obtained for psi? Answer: 0.02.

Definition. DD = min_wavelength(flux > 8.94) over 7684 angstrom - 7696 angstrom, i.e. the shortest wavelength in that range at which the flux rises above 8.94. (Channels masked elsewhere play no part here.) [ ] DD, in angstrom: 7685.0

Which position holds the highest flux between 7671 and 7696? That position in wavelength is 7685.0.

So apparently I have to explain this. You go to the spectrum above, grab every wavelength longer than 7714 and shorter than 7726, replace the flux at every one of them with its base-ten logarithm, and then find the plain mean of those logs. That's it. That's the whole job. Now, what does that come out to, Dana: 0.960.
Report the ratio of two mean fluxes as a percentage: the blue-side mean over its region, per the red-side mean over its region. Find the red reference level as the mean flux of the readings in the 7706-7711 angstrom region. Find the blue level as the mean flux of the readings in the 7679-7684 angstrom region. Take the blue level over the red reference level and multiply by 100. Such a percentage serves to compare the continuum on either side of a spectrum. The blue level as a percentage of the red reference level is 108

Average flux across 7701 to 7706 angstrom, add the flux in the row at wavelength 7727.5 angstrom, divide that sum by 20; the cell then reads 0.890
